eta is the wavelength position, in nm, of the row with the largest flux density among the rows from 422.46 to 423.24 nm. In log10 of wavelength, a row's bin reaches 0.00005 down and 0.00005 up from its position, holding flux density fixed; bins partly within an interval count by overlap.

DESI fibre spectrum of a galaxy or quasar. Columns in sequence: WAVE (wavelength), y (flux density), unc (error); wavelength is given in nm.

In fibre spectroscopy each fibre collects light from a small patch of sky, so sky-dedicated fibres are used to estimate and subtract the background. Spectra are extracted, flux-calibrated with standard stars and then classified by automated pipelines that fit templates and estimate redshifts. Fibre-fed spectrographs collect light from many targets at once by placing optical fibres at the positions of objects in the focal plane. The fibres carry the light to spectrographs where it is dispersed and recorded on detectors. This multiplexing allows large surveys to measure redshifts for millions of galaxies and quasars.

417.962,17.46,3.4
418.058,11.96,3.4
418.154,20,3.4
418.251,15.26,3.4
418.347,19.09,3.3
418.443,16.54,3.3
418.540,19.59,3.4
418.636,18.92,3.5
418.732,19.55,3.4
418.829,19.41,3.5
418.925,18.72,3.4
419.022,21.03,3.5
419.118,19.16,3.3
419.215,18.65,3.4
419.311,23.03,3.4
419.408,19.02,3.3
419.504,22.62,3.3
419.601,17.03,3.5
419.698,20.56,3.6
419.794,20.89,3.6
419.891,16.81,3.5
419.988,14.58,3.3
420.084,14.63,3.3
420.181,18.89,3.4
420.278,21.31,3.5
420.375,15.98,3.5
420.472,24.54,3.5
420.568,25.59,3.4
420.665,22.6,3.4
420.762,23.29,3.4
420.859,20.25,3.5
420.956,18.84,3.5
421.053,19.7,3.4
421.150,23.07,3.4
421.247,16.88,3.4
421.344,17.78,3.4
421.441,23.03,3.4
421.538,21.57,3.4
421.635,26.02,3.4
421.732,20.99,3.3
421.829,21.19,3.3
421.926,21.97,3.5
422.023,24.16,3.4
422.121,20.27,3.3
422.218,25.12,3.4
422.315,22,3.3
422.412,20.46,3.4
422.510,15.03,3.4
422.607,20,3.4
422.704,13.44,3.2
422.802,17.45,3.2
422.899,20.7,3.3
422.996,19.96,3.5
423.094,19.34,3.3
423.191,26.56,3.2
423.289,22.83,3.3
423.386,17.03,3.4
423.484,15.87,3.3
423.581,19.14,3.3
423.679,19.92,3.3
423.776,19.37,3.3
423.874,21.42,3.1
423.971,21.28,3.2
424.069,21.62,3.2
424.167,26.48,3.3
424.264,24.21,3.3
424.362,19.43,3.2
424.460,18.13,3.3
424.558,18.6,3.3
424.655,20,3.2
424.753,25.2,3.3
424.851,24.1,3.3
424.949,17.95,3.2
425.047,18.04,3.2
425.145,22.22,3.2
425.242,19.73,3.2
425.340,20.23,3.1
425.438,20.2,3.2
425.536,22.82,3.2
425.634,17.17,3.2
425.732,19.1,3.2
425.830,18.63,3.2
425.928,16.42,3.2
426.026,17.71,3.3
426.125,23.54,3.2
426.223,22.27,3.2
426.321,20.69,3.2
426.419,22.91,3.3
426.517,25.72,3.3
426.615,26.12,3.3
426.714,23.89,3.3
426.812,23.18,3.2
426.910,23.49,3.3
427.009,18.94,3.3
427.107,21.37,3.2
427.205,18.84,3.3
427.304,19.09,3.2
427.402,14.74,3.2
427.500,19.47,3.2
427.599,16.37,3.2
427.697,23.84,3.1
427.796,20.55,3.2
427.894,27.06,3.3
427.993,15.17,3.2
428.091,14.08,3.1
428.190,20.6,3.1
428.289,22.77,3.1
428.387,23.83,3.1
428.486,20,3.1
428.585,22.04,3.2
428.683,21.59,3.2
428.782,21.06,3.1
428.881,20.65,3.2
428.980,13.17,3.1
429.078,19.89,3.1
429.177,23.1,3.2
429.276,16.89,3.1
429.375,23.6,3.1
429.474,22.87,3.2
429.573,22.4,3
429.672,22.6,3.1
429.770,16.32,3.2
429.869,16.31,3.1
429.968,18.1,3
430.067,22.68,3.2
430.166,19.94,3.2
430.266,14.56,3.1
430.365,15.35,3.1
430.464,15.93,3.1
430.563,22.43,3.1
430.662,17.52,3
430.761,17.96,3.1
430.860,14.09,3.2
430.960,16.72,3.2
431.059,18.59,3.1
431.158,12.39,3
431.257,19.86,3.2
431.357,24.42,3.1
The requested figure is 423.191 nm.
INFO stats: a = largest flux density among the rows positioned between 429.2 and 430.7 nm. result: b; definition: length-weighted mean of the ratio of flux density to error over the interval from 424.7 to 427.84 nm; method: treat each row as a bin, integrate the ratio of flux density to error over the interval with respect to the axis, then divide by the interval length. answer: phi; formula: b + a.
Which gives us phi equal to 30.0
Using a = 23.6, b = 6.44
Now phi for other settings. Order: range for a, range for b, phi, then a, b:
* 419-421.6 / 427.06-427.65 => 31.3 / 25.59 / 5.70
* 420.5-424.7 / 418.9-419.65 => 32.4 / 26.56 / 5.89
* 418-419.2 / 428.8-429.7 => 27.6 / 21.03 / 6.58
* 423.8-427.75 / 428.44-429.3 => 32.8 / 26.48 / 6.32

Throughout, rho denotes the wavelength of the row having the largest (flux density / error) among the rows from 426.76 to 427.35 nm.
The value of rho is 426.812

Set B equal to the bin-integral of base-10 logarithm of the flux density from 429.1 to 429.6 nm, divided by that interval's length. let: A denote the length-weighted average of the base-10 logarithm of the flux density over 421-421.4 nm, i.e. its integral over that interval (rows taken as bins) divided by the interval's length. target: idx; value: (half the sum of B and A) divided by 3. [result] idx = 0.436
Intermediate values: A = 1.28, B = 1.33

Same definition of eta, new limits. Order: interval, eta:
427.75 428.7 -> 427.894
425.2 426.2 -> 426.125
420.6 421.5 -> 420.762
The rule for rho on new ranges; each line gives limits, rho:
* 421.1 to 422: 421.635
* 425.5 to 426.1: 425.536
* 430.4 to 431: 430.563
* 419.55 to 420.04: 419.794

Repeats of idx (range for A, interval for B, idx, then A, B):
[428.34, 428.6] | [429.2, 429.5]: 0.443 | 1.34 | 1.32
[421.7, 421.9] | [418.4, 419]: 0.434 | 1.33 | 1.27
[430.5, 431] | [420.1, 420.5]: 0.421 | 1.24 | 1.28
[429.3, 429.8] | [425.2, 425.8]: 0.438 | 1.33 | 1.30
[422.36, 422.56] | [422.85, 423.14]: 0.424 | 1.25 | 1.30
